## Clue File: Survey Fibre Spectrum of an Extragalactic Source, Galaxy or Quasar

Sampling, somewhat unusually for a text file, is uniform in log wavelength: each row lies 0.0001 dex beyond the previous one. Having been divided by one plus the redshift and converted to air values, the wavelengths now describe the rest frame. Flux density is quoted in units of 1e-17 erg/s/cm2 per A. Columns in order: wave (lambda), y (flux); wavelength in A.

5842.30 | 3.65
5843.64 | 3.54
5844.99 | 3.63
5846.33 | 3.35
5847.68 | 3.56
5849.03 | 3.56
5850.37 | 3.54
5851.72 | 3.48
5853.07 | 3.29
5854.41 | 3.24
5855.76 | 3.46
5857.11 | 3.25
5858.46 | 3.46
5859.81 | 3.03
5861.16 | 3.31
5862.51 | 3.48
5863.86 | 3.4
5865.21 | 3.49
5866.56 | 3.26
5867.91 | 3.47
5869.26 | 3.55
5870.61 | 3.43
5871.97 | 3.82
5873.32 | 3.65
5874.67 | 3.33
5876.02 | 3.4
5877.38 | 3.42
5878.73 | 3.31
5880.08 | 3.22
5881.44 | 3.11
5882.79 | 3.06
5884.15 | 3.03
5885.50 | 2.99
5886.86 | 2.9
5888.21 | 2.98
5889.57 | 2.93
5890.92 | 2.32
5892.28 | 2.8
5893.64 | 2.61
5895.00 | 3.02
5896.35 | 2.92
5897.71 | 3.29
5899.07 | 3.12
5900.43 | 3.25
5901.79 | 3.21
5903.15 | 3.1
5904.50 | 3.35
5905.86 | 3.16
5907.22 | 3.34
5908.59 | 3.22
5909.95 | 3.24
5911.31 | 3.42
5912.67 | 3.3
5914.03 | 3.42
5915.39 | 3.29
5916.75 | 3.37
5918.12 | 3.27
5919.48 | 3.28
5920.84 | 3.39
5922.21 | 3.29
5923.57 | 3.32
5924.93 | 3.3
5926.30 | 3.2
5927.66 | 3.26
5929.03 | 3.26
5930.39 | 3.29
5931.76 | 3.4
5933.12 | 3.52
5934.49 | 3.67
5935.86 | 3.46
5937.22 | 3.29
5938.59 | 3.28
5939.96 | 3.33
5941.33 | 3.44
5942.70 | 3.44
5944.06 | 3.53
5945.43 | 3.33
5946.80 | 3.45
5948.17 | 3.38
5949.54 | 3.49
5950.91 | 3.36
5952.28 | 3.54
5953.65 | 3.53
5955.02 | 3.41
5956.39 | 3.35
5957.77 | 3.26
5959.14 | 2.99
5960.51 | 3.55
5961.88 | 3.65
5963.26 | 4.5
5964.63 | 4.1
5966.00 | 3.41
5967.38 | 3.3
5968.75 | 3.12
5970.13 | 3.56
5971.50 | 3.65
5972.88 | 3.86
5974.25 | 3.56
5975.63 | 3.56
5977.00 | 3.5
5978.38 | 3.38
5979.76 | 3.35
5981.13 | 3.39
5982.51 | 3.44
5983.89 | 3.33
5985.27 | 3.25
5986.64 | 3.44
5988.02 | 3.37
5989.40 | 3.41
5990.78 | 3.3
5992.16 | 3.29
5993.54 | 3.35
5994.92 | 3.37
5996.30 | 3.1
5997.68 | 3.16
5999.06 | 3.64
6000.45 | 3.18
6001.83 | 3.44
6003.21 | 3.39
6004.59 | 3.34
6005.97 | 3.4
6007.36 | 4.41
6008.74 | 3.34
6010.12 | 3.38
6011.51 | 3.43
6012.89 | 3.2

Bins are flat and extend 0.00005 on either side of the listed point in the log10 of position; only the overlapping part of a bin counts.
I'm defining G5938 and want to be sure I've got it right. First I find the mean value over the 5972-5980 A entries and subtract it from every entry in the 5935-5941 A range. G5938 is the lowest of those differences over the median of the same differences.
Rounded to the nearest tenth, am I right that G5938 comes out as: 1.1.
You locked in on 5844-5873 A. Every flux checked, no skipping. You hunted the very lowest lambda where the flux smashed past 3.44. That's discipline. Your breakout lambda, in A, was 5844.99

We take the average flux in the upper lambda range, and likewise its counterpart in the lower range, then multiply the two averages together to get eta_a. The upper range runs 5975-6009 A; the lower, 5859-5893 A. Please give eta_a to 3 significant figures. 11.0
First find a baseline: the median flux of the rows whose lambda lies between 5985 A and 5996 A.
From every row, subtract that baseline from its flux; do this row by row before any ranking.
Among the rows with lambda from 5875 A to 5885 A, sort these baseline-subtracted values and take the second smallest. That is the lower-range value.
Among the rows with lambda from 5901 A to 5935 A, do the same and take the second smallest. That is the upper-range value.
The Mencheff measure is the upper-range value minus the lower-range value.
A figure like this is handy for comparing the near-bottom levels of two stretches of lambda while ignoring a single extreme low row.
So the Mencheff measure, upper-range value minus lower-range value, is 0.1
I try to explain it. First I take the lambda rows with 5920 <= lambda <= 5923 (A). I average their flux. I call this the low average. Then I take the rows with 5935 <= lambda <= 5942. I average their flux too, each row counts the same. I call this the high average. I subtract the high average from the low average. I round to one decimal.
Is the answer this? 0.0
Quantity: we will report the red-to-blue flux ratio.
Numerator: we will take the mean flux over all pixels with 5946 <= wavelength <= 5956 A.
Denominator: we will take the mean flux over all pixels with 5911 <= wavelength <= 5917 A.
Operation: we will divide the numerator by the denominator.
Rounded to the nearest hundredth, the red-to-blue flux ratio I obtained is 1.03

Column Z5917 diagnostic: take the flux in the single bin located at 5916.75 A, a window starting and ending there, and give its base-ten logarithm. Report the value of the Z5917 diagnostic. 0.53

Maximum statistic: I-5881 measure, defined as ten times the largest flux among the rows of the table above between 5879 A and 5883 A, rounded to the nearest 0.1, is 32.2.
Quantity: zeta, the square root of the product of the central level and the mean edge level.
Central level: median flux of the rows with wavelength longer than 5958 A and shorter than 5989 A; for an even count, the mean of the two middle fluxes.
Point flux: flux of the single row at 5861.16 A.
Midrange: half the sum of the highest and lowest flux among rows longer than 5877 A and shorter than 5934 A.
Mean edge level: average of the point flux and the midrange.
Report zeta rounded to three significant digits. 3.27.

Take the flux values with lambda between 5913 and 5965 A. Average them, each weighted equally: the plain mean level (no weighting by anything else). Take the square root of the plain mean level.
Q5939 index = 1.85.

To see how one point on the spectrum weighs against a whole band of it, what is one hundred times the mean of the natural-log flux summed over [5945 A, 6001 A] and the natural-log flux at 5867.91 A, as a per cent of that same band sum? 51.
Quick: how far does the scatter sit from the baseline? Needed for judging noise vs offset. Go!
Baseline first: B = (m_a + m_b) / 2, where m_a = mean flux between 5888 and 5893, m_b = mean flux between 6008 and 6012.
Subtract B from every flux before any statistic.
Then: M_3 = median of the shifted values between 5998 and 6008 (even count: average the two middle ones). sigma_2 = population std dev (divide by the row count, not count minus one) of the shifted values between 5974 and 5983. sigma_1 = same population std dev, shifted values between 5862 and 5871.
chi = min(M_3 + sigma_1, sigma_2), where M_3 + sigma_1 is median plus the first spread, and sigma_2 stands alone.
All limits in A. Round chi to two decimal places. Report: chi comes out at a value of 0.08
